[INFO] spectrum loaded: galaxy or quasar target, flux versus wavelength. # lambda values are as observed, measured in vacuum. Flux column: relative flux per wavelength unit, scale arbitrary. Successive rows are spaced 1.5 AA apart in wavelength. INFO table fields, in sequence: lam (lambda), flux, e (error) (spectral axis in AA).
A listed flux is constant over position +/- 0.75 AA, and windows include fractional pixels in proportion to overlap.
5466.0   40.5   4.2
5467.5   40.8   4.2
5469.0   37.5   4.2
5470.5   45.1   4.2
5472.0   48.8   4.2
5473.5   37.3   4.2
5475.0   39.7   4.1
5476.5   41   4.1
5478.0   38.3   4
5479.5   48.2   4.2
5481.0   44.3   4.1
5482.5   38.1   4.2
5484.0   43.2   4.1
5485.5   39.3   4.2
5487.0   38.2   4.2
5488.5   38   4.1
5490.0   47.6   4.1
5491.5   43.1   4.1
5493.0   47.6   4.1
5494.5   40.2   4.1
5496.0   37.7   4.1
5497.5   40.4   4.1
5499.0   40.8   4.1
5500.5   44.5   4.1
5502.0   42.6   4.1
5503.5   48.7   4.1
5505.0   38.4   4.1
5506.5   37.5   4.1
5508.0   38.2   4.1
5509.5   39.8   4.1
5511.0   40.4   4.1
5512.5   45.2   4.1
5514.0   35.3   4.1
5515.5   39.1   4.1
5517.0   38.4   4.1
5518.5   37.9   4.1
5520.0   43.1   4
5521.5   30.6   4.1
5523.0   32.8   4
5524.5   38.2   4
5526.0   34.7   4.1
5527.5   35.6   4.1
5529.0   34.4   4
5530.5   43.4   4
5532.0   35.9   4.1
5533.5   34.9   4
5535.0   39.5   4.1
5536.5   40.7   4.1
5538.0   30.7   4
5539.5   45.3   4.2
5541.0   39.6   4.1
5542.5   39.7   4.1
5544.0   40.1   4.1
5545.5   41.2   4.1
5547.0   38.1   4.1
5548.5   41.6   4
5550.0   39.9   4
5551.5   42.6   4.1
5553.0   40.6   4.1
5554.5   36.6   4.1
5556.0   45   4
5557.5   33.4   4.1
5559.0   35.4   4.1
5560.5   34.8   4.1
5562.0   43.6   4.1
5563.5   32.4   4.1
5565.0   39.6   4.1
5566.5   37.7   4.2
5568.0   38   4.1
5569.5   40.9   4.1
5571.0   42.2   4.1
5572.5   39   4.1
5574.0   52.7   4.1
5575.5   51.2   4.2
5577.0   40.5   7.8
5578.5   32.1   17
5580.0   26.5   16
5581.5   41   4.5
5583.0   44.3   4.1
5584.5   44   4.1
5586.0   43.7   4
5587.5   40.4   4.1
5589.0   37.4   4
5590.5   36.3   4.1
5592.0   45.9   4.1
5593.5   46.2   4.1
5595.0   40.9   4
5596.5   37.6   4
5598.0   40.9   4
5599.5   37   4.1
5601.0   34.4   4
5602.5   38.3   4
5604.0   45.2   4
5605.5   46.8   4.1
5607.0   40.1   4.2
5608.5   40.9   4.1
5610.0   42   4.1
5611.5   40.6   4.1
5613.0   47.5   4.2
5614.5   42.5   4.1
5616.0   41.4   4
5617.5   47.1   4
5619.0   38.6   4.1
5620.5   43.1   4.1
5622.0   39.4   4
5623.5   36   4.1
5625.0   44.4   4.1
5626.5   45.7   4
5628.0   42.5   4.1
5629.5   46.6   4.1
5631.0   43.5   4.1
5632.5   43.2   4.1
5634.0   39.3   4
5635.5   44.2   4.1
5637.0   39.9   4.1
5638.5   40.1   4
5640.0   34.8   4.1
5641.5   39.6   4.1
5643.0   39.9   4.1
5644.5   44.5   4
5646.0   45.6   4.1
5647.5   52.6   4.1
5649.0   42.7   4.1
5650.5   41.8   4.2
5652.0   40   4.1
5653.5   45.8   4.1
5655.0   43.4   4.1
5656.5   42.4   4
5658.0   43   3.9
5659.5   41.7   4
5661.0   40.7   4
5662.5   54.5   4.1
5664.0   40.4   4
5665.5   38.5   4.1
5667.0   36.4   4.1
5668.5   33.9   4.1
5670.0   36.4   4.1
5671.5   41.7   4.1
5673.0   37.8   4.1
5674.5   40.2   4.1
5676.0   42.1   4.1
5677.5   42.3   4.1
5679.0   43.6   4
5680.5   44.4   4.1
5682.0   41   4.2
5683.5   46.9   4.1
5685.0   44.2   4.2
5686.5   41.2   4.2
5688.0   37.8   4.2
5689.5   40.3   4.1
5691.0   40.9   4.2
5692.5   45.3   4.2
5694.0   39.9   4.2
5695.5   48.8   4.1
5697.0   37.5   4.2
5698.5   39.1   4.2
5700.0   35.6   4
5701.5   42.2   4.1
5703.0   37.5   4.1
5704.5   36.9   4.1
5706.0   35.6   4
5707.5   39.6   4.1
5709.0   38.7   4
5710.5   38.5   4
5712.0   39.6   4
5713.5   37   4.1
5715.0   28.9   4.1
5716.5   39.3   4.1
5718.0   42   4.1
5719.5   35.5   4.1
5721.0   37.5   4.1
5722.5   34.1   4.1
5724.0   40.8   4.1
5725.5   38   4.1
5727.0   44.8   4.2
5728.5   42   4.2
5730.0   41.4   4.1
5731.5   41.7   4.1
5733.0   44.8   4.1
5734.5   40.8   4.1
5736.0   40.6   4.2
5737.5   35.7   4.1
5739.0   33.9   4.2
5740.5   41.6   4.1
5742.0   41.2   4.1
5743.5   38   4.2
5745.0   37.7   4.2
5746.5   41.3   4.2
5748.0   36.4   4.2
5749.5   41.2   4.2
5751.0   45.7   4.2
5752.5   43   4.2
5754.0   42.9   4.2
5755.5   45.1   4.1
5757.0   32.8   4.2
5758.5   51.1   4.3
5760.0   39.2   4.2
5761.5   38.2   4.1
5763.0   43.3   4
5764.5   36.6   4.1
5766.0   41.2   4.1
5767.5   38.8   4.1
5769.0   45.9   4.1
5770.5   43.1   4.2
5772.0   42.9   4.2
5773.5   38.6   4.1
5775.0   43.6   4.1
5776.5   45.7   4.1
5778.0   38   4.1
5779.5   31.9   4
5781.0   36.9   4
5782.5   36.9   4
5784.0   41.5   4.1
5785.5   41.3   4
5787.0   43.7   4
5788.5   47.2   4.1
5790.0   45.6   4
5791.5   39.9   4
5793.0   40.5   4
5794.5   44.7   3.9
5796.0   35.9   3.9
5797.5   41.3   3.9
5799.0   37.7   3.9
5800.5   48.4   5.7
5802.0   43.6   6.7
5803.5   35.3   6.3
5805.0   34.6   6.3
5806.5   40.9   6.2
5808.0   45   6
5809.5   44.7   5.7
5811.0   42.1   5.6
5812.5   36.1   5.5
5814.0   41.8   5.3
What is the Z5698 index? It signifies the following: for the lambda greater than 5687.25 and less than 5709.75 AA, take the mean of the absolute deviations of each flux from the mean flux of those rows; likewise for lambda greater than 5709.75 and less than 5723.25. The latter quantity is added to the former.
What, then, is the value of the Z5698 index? 5.3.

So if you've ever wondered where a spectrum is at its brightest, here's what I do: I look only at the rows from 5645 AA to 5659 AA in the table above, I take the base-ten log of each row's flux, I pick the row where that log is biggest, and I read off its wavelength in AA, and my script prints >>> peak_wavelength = 5647.5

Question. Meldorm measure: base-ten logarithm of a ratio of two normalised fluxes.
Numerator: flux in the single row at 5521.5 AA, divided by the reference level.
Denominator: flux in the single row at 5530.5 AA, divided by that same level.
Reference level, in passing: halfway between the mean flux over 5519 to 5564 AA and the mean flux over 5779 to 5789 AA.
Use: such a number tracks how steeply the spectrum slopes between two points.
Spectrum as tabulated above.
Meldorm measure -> -0.152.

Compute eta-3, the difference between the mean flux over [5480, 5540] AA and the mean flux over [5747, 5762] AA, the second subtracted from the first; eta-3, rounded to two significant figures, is -2.0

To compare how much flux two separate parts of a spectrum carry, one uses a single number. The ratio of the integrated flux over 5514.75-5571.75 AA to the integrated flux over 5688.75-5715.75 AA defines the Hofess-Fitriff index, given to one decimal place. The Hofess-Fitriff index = 2.1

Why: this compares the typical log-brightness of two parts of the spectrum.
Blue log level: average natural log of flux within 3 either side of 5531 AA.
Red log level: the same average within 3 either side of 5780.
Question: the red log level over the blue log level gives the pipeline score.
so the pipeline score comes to 0.99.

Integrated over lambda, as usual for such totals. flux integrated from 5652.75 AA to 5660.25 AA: 324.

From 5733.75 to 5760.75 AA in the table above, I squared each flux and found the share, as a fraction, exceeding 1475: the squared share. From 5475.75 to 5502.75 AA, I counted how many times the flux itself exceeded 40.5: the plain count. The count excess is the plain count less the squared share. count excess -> 9.3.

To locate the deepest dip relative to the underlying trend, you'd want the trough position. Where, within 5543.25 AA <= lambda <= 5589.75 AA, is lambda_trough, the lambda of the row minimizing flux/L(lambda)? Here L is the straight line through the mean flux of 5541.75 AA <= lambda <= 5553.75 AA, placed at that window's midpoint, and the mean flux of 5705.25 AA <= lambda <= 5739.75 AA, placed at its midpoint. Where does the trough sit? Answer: 5580.0 AA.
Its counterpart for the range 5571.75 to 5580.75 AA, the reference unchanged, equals 5580.0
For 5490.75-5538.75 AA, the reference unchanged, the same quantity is 5521.5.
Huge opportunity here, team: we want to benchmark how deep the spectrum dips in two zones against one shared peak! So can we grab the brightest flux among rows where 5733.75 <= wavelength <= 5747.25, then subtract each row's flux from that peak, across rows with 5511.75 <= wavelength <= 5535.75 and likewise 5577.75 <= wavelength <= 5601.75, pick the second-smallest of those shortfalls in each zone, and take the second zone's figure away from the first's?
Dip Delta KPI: 2.5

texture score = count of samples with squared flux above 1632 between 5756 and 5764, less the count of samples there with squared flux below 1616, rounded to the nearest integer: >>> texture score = -1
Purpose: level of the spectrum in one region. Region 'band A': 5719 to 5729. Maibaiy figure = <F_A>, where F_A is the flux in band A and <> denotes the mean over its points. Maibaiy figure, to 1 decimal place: 39.0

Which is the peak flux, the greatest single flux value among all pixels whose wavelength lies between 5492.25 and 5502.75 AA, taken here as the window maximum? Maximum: 47.6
